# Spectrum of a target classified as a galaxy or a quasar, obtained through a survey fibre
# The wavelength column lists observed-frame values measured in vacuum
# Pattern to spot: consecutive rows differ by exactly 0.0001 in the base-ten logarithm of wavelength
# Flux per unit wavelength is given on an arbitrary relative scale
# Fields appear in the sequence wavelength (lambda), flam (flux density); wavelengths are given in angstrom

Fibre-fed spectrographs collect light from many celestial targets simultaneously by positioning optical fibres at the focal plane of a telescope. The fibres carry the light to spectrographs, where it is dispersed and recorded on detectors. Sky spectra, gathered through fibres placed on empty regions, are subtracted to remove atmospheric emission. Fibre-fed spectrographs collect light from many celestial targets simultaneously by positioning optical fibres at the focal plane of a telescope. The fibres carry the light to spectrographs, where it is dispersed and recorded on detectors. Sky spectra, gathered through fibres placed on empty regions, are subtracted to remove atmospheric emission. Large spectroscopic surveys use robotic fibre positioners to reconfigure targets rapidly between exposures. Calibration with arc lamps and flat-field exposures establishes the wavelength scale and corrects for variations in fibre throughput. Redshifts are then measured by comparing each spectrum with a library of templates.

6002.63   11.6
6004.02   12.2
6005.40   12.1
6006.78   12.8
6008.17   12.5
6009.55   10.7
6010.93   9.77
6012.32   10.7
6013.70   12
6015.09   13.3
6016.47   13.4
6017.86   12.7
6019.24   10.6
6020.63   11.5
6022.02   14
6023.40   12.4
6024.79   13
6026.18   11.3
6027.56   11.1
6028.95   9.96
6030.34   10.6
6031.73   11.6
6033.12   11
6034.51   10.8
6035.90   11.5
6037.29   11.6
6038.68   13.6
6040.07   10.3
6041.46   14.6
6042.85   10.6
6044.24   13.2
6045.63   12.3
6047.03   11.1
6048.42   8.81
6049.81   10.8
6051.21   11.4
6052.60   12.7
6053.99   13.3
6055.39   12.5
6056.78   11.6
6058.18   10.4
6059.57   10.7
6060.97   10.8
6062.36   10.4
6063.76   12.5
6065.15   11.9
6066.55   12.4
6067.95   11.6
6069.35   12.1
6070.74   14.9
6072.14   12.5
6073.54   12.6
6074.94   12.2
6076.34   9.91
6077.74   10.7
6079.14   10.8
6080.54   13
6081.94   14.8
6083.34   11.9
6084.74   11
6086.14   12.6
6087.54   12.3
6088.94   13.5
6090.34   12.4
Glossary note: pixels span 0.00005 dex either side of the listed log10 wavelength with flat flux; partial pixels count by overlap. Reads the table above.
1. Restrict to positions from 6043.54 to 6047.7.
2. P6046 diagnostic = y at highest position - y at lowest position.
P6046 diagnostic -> -2.1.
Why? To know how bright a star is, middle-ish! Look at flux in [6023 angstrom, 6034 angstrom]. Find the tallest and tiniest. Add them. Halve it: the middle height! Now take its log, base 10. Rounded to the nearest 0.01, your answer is 1.06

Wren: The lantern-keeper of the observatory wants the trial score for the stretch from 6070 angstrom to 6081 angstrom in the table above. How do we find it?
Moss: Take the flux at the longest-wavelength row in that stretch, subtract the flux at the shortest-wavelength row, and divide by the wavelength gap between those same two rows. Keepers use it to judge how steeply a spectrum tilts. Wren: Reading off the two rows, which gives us -0.19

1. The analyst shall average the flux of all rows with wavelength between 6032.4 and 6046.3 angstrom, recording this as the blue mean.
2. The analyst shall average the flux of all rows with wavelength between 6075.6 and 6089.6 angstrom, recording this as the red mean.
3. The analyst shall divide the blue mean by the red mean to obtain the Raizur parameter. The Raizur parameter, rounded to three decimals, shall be 0.992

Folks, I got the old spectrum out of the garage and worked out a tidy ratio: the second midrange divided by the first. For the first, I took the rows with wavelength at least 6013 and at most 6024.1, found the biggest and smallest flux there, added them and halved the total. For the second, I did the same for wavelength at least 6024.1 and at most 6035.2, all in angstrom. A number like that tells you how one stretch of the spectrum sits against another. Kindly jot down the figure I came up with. 0.93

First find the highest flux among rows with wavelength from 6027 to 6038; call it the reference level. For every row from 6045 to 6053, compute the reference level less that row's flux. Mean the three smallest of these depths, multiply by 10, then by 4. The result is -21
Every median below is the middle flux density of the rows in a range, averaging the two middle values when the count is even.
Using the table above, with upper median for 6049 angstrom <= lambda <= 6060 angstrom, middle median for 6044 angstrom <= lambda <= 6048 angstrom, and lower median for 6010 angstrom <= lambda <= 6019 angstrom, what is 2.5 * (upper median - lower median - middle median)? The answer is -32.9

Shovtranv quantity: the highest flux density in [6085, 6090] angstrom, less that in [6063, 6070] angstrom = 1.0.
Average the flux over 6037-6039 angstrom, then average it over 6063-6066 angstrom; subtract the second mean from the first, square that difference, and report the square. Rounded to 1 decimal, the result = 0.2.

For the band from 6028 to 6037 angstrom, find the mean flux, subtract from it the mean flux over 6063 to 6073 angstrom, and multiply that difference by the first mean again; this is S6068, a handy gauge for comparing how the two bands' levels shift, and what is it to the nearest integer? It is -18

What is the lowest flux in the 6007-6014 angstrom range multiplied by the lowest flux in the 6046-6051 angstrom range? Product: 86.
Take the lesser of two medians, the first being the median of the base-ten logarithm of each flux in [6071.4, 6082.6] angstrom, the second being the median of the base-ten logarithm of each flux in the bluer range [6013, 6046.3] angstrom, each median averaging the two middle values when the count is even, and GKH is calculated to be 1.064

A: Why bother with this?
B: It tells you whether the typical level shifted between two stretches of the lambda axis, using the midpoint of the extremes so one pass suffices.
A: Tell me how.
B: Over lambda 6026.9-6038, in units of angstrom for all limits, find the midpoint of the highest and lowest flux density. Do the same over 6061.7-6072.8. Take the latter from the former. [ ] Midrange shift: -1.9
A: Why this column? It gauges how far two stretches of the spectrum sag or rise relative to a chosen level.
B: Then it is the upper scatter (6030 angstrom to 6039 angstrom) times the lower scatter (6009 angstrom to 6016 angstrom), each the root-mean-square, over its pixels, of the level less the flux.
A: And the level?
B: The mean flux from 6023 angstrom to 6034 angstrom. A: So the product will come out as 1.2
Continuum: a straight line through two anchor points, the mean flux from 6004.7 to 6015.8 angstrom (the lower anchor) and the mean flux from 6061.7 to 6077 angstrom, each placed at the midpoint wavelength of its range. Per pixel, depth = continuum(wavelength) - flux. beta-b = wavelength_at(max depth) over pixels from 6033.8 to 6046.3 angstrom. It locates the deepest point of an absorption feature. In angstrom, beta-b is 6040.07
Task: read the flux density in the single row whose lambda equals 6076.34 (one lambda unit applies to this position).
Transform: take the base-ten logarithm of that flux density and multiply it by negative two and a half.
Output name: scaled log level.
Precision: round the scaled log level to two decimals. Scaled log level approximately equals -2.49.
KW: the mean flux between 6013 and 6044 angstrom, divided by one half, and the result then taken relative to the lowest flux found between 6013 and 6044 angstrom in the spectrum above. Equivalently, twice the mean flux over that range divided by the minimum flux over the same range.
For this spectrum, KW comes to 2.39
